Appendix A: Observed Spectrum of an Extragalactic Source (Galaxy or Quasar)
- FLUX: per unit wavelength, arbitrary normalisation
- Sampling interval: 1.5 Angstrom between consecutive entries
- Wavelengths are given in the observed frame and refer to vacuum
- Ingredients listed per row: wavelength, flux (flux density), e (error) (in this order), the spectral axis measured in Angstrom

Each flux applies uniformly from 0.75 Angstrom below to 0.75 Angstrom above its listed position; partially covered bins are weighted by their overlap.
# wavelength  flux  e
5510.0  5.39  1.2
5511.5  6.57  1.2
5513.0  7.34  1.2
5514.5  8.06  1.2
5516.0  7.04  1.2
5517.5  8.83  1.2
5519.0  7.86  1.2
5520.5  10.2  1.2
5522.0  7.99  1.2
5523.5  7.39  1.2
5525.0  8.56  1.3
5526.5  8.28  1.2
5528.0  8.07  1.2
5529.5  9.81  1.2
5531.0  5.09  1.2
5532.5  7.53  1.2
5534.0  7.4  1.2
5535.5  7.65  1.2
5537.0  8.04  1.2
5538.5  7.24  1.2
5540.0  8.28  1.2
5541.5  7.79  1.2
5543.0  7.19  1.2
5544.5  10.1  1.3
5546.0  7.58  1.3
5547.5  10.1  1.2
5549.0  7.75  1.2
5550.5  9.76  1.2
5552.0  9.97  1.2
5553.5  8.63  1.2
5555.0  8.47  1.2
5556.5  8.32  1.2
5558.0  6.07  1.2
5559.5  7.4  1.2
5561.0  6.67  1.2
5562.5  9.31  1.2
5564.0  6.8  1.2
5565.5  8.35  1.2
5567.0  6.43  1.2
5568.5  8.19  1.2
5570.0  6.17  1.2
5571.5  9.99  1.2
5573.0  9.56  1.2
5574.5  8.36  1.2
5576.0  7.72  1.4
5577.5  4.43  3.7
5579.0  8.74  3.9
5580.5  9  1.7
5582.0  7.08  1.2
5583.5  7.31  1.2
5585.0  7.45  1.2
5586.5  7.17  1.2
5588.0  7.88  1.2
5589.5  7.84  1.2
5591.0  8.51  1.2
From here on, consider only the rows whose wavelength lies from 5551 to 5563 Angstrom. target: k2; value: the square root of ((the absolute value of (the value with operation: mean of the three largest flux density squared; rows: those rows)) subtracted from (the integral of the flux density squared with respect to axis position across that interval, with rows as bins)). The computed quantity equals 26.9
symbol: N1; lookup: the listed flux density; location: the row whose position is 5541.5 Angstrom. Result 7.79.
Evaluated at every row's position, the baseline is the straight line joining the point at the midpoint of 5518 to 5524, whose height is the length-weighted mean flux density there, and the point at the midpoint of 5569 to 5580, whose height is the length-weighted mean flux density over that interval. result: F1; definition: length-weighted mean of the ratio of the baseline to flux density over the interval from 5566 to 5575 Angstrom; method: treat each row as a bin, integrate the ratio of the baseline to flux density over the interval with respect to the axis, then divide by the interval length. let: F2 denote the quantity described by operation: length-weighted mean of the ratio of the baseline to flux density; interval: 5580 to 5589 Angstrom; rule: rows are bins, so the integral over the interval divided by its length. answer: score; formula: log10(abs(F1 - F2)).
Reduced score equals -1.7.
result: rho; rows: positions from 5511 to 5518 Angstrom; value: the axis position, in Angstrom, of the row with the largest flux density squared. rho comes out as 5517.5 Angstrom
